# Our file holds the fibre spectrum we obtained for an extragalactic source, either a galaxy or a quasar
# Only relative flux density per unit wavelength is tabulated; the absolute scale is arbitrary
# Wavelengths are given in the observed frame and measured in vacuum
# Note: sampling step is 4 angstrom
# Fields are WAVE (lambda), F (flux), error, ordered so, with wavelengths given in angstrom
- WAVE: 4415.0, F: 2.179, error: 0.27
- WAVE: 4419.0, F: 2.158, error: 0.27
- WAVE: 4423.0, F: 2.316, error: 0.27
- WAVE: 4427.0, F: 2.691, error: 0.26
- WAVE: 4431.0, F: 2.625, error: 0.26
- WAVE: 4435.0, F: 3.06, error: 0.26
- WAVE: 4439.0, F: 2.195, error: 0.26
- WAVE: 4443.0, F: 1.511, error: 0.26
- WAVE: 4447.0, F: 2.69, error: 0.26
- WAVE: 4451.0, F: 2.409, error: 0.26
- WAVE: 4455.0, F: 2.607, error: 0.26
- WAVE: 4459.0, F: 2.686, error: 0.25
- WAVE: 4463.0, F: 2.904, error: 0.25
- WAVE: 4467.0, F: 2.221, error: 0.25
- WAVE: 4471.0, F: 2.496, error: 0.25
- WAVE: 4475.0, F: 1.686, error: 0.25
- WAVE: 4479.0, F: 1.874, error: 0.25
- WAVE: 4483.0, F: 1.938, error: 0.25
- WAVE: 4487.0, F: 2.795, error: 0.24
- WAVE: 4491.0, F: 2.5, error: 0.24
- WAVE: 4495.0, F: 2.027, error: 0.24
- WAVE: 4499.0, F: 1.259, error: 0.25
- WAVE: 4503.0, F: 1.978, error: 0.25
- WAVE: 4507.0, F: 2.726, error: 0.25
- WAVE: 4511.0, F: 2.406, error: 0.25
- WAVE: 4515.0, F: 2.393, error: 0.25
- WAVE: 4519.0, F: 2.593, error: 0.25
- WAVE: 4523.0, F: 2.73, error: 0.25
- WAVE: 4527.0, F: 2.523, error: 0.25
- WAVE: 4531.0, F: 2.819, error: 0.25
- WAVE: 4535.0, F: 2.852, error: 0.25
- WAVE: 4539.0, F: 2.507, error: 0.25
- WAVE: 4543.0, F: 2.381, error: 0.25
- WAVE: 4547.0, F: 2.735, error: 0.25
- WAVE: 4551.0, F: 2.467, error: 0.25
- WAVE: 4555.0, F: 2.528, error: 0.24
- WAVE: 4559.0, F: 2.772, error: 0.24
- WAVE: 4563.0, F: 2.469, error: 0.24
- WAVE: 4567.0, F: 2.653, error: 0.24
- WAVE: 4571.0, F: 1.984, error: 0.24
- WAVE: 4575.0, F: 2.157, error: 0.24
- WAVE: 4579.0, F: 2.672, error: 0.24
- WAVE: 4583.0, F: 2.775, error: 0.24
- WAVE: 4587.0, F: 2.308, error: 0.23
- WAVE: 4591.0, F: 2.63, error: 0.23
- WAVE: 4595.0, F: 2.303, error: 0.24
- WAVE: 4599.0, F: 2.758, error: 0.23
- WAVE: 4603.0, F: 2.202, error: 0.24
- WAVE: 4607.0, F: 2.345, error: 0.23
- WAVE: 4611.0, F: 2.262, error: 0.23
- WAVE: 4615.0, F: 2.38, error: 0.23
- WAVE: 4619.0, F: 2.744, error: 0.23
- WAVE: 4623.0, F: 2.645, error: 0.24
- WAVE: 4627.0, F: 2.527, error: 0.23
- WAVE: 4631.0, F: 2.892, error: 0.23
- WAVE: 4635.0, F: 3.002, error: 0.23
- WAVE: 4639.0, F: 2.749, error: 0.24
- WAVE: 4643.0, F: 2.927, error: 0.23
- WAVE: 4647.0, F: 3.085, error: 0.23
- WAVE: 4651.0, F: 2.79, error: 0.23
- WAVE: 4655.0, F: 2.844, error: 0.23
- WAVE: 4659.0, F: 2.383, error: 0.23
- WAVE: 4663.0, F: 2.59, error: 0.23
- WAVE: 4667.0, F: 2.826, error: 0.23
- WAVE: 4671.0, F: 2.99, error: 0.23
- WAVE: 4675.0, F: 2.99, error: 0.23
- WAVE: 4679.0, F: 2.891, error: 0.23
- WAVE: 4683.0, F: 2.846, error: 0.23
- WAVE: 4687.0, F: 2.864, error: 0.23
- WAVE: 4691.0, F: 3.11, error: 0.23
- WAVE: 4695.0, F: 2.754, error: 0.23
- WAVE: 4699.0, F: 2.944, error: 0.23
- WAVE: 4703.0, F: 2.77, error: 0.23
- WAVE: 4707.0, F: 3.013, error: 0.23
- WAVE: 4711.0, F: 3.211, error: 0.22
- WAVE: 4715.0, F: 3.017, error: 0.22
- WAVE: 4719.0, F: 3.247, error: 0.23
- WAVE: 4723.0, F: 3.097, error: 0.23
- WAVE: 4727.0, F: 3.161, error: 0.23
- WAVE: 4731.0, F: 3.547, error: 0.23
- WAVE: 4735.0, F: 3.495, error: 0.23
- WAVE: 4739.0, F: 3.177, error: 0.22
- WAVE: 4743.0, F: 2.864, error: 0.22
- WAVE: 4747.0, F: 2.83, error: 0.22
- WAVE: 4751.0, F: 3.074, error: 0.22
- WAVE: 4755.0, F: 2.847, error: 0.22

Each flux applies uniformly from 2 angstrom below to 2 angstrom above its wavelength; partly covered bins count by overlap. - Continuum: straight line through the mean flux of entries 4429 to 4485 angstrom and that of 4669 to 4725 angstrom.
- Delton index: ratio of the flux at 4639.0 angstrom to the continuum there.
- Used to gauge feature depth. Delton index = 0.97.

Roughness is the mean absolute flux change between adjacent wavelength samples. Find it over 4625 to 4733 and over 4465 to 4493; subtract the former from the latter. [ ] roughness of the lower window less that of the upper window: 0.22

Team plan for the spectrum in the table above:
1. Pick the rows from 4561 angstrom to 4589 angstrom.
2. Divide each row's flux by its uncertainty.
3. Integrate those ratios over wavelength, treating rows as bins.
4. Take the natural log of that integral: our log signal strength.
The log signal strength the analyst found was 5.65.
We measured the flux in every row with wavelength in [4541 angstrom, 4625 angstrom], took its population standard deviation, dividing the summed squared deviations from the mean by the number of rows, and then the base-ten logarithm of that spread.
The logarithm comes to -0.645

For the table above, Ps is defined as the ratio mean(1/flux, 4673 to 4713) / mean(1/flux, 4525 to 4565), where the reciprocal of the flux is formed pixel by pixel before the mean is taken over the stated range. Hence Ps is 0.88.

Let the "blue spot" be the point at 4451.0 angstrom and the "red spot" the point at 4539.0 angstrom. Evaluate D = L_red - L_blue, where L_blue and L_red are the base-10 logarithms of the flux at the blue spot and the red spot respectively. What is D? 0.017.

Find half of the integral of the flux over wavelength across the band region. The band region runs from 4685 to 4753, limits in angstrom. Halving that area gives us 104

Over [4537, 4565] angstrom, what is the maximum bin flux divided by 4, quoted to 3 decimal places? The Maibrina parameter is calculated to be 0.693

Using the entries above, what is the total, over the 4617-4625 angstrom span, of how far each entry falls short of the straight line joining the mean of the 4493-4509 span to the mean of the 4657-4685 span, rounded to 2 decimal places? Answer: -0.28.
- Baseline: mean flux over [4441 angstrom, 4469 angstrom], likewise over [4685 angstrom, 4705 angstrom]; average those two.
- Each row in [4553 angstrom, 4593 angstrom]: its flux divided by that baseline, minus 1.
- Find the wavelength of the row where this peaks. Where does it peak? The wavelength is 4583.0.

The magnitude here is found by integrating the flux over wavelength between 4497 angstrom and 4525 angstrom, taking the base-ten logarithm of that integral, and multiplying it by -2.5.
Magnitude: -4.52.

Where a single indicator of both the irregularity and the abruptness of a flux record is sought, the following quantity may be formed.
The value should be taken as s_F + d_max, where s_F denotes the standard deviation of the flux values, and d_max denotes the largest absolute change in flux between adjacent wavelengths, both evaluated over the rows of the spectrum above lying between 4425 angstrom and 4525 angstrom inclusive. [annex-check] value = 1.6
